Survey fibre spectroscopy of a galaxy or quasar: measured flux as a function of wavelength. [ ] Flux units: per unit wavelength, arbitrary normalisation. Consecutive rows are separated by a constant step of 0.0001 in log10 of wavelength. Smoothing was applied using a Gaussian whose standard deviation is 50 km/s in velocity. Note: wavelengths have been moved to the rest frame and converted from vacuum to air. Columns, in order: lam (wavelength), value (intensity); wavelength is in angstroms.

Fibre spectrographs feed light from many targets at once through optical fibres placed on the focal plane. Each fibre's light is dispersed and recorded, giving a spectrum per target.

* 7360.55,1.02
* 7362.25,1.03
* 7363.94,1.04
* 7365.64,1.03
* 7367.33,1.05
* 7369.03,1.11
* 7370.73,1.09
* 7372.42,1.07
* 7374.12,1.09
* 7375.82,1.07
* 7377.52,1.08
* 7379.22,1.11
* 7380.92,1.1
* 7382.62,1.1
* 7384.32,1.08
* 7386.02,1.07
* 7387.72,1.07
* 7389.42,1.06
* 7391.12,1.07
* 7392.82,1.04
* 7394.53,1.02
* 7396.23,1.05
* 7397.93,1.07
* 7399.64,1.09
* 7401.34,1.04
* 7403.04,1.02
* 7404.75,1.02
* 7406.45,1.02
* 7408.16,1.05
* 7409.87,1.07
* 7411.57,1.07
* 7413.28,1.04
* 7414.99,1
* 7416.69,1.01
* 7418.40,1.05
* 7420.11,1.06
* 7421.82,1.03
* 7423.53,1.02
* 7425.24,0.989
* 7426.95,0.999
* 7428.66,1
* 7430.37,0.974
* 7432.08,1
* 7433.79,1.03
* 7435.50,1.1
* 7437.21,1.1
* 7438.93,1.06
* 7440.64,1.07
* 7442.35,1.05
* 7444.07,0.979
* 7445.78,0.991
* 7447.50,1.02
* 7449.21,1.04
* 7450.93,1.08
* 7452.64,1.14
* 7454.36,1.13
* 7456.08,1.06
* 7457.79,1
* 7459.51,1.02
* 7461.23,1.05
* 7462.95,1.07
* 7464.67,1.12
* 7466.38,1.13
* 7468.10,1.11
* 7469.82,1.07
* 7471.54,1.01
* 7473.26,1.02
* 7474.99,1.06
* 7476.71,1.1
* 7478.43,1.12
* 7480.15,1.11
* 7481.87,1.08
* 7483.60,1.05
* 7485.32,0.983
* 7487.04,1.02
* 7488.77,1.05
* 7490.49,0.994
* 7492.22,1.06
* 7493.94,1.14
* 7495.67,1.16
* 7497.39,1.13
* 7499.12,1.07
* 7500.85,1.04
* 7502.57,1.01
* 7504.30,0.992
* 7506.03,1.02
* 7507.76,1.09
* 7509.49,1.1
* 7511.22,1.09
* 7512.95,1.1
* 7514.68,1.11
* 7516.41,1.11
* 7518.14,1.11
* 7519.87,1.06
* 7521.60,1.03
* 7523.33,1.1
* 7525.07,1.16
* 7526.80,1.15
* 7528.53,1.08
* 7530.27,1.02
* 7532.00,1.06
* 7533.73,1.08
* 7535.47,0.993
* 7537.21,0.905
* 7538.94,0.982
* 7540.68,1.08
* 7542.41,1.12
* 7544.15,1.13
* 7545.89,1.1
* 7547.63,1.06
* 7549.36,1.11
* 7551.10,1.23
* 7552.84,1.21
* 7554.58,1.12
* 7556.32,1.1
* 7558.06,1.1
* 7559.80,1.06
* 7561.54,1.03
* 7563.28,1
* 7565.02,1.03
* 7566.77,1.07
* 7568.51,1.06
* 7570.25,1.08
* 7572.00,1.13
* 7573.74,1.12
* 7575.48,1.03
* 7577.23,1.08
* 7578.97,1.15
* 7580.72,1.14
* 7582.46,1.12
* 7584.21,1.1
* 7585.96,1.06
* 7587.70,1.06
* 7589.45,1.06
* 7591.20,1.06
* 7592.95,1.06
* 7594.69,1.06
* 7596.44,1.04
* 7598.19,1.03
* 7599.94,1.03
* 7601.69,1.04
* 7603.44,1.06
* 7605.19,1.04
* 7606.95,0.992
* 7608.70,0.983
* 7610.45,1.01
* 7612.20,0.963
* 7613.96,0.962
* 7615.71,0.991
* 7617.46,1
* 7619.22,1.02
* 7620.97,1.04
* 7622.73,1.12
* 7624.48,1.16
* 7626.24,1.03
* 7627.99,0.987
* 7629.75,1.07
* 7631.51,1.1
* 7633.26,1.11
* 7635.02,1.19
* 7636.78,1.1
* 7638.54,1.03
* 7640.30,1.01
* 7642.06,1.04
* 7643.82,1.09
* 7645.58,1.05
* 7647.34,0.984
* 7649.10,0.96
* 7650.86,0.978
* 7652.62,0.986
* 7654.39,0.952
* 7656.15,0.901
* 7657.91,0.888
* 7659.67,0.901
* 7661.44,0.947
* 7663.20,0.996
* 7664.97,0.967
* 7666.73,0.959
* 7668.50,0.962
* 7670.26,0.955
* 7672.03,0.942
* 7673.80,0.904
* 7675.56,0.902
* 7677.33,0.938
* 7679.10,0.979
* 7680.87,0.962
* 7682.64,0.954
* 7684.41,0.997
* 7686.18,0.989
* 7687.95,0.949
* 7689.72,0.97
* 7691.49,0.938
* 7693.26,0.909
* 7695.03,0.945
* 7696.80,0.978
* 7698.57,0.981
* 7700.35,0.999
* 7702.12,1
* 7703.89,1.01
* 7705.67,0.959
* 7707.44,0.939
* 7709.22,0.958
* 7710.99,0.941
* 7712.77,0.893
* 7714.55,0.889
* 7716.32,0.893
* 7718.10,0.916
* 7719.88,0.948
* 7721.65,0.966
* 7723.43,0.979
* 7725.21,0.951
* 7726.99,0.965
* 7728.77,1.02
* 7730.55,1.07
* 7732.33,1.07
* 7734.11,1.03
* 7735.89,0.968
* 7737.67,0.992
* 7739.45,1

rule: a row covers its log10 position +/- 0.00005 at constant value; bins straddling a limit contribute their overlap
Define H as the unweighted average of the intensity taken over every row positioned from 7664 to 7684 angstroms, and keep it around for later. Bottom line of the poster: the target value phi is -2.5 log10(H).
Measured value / 0.058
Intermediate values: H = 0.948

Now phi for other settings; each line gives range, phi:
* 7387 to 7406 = -0.053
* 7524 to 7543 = -0.060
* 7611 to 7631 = -0.033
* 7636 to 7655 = -0.018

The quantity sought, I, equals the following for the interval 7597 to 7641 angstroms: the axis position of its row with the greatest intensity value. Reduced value 7635.02 angstroms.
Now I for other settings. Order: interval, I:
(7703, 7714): 7703.89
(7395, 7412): 7399.64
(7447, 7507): 7495.67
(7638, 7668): 7643.82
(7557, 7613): 7578.97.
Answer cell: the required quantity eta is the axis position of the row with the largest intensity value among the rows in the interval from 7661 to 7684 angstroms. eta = 7663.20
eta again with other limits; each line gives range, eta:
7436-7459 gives 7452.64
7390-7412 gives 7399.64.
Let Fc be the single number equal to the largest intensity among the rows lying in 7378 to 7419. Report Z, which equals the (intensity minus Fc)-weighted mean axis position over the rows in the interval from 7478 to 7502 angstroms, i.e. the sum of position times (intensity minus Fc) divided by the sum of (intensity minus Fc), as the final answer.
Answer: 7488.7 angstroms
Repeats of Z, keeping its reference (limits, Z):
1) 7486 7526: 7501.0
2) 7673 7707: 7688.6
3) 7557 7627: 7597.9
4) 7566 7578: 7571.9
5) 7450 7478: 7465.5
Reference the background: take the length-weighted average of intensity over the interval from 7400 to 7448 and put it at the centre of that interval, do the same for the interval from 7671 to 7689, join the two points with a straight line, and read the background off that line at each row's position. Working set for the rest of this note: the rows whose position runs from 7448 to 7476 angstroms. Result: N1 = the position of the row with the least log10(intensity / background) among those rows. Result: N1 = 7457.79 angstroms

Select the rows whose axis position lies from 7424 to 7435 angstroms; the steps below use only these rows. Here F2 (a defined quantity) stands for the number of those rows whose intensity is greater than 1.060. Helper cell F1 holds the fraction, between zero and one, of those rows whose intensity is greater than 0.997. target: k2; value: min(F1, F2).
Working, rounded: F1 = 0.7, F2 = 0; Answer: 0.0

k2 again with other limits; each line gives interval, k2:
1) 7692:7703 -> 0.0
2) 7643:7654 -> 0.3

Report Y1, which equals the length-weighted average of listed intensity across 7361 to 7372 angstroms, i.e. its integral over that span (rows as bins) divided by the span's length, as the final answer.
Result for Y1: 1.06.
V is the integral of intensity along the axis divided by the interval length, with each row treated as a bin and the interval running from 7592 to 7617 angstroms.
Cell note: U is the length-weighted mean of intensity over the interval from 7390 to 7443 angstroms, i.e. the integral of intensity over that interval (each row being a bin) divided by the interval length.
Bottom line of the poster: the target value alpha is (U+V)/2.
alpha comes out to 1.03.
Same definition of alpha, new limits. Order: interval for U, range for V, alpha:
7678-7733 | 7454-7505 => 1.01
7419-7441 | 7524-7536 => 1.06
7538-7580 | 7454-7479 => 1.08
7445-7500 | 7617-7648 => 1.07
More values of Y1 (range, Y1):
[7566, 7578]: 1.08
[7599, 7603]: 1.04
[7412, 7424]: 1.03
